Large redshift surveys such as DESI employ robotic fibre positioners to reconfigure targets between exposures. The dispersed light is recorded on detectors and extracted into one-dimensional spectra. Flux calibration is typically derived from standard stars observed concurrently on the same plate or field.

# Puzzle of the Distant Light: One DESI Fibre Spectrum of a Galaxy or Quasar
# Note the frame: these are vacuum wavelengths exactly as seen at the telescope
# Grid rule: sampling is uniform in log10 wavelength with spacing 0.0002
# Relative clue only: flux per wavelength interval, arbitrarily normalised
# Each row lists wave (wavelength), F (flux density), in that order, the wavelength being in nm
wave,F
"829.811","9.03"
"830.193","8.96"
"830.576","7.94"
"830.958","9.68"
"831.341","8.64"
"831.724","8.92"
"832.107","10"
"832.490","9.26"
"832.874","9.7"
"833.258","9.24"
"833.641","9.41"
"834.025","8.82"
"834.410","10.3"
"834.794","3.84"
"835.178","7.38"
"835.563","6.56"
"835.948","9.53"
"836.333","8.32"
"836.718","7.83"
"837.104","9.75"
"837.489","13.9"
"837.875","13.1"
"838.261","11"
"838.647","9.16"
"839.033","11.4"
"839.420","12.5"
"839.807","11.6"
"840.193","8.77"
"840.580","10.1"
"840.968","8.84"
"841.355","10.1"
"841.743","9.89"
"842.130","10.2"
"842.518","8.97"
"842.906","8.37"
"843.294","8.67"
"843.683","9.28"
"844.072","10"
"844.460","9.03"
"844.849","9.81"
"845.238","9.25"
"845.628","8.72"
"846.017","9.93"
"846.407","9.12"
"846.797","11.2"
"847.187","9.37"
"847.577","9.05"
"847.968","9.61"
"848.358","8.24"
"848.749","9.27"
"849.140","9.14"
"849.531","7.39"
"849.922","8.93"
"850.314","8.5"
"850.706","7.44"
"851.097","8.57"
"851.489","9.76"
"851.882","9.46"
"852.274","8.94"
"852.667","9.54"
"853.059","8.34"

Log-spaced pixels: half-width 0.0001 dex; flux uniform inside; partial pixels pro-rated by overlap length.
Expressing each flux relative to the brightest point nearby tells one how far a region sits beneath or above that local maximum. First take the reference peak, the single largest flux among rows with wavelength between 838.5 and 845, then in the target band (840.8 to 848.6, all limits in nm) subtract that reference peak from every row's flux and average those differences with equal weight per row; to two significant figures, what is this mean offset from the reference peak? -3.1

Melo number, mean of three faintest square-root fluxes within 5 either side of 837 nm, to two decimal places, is 2.41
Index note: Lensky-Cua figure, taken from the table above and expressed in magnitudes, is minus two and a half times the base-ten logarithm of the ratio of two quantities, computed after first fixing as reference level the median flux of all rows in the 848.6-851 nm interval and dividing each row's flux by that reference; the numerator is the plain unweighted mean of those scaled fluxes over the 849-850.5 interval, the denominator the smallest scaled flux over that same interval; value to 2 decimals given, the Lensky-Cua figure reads -0.15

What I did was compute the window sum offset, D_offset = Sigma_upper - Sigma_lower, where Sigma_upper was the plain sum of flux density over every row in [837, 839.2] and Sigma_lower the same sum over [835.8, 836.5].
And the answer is 50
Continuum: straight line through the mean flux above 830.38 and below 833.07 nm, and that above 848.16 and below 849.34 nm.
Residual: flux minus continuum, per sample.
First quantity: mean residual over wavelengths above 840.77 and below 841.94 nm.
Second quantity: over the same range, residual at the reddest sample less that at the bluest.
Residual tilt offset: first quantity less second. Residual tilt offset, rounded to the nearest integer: 0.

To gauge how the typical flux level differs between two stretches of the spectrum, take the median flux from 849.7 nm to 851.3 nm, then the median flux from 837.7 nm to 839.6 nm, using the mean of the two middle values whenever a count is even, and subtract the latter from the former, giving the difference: -2.9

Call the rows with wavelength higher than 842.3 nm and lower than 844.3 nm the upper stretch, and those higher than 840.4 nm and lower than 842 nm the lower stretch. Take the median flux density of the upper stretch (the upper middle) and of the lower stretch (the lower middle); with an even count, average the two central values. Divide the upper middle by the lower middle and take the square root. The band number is 0.95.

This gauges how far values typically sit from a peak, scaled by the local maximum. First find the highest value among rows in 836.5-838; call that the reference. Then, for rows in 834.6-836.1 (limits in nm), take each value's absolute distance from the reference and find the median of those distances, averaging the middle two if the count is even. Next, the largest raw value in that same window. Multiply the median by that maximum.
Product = 66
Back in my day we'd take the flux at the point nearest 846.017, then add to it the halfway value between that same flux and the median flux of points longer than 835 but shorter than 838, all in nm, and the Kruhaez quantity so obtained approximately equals 19.4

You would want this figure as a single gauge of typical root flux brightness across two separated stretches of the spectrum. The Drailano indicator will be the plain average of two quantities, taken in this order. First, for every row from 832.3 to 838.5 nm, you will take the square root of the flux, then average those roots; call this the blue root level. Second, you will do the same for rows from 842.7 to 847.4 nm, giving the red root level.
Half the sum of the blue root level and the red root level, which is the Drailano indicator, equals 3.039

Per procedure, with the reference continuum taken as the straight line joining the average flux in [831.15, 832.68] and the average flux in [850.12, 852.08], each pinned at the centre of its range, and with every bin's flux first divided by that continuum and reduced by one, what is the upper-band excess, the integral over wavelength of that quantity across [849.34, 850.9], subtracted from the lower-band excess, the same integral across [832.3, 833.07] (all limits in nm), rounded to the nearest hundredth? 0.15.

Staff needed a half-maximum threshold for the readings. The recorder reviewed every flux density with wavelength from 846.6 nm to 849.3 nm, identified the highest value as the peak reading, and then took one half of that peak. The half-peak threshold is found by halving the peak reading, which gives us 5.60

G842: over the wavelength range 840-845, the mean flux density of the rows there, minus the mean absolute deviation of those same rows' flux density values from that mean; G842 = 8.8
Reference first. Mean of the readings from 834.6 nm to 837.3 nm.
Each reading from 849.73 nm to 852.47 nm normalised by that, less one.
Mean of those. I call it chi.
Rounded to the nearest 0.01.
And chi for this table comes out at 0.16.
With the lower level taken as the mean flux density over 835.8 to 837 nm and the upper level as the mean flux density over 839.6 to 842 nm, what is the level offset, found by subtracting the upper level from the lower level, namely -1.3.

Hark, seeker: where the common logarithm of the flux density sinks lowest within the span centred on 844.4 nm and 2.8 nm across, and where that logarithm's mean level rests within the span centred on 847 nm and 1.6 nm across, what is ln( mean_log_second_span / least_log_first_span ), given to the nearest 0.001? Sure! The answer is 0.048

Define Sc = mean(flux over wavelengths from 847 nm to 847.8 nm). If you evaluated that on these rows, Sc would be 9.2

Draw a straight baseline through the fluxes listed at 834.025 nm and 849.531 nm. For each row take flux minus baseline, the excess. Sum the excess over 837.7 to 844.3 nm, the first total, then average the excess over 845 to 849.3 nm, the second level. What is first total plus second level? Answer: 35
